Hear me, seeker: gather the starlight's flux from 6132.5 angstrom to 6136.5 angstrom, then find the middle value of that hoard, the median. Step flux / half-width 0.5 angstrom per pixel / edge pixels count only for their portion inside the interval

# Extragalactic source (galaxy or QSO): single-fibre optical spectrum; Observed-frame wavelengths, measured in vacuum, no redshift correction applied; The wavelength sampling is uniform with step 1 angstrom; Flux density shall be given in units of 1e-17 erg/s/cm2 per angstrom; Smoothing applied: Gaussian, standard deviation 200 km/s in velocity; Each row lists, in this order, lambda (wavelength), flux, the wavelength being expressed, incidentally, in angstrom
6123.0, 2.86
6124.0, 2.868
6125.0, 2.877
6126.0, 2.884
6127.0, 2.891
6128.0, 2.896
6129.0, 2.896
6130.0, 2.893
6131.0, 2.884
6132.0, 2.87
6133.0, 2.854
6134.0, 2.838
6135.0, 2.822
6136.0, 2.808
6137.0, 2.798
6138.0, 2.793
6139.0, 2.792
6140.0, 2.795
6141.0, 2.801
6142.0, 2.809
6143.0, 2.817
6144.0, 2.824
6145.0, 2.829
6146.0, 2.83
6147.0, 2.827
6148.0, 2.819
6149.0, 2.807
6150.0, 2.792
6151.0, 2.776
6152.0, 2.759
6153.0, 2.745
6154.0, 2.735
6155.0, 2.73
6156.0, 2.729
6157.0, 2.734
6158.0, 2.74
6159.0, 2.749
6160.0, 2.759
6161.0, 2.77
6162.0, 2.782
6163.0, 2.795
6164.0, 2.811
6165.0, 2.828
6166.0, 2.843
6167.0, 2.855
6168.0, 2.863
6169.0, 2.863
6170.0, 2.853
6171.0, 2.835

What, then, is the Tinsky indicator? 2.83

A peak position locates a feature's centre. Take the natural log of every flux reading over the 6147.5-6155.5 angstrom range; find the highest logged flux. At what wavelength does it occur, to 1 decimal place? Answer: 6148.0 angstrom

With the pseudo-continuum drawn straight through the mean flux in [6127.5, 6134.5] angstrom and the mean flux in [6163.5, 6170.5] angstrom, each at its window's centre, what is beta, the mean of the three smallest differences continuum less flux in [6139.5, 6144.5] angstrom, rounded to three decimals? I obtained 0.049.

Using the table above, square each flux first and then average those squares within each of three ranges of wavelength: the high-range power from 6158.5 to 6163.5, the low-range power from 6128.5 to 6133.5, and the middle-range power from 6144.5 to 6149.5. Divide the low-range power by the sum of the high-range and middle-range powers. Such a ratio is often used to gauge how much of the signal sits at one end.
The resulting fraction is 0.530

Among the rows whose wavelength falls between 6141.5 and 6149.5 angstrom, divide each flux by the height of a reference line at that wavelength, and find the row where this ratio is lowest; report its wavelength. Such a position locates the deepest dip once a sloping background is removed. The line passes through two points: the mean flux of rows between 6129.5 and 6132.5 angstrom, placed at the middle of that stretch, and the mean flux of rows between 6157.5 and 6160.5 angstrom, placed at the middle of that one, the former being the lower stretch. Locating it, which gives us 6142.0 angstrom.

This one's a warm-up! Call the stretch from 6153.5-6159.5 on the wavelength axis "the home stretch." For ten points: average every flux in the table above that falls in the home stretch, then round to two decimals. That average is 2.74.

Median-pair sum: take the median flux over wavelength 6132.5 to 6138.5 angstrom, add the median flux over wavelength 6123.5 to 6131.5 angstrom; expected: 5.70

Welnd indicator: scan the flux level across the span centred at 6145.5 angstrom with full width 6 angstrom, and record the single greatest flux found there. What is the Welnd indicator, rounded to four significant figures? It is 2.830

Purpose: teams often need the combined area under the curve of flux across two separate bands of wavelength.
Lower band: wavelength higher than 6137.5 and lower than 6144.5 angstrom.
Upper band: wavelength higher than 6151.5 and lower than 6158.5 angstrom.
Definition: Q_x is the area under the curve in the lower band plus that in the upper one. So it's 38.8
